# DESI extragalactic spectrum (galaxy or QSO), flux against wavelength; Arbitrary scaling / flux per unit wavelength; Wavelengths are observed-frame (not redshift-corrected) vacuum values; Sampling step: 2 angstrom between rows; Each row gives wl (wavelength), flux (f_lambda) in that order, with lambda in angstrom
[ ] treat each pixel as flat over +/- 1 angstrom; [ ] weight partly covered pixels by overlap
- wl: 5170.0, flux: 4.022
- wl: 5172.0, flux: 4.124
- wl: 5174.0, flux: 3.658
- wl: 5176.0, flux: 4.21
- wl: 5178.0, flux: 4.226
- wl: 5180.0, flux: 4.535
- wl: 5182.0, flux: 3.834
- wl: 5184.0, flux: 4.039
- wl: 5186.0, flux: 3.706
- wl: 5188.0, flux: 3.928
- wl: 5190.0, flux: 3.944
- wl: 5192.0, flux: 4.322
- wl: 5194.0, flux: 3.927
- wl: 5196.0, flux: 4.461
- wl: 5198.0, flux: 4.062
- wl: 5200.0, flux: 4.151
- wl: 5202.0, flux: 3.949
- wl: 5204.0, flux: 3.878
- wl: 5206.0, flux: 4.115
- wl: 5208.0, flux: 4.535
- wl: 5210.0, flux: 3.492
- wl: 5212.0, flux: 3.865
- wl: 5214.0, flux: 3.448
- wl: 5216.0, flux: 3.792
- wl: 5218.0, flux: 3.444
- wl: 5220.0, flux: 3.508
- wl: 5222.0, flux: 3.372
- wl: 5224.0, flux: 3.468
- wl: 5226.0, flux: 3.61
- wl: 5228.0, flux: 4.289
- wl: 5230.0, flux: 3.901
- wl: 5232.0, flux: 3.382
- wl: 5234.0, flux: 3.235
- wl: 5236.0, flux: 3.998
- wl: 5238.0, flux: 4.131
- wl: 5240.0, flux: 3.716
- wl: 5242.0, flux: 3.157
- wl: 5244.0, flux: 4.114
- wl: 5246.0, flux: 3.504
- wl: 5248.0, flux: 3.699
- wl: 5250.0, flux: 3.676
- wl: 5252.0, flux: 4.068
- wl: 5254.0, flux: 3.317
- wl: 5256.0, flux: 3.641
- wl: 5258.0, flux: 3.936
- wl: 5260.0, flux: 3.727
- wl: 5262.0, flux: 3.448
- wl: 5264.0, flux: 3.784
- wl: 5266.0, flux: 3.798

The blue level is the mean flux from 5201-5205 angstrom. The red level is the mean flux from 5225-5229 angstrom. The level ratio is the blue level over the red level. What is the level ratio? 0.99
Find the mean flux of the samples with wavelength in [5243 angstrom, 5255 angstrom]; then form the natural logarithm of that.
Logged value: 1.32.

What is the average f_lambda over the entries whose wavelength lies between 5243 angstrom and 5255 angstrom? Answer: 3.7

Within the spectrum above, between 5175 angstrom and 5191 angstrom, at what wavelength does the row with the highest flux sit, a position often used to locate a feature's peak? 5180.0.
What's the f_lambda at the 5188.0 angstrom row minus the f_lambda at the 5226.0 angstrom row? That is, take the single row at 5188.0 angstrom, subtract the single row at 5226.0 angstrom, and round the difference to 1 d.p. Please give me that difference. 0.3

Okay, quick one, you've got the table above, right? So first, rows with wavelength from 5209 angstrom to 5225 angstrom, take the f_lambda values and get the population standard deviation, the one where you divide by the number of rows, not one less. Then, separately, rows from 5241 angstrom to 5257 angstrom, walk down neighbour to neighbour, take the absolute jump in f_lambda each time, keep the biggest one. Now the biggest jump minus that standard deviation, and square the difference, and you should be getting 0.62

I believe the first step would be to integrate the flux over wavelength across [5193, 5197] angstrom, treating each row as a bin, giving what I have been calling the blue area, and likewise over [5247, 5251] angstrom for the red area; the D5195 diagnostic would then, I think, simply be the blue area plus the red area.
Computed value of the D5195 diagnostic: 31.5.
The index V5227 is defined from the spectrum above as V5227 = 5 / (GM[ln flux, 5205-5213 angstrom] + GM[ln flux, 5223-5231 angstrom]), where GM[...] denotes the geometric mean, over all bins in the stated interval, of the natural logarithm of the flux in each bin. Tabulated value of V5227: 1.84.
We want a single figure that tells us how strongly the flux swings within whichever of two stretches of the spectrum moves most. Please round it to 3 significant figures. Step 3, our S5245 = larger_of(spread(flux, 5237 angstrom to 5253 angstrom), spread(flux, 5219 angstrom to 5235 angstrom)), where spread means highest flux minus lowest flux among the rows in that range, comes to 1.05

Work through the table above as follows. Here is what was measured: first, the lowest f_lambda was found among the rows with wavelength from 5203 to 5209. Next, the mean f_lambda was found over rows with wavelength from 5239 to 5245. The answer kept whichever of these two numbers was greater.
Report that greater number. 3.9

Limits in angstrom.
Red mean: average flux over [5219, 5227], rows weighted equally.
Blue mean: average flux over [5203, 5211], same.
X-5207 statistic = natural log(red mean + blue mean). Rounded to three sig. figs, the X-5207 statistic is 2.01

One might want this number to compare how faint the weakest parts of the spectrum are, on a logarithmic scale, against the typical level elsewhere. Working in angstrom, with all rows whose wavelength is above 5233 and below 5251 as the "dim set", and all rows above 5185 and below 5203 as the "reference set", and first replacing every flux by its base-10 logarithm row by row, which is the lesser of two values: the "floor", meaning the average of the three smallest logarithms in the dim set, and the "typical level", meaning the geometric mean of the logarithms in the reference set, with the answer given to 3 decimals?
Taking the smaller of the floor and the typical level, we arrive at 0.518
